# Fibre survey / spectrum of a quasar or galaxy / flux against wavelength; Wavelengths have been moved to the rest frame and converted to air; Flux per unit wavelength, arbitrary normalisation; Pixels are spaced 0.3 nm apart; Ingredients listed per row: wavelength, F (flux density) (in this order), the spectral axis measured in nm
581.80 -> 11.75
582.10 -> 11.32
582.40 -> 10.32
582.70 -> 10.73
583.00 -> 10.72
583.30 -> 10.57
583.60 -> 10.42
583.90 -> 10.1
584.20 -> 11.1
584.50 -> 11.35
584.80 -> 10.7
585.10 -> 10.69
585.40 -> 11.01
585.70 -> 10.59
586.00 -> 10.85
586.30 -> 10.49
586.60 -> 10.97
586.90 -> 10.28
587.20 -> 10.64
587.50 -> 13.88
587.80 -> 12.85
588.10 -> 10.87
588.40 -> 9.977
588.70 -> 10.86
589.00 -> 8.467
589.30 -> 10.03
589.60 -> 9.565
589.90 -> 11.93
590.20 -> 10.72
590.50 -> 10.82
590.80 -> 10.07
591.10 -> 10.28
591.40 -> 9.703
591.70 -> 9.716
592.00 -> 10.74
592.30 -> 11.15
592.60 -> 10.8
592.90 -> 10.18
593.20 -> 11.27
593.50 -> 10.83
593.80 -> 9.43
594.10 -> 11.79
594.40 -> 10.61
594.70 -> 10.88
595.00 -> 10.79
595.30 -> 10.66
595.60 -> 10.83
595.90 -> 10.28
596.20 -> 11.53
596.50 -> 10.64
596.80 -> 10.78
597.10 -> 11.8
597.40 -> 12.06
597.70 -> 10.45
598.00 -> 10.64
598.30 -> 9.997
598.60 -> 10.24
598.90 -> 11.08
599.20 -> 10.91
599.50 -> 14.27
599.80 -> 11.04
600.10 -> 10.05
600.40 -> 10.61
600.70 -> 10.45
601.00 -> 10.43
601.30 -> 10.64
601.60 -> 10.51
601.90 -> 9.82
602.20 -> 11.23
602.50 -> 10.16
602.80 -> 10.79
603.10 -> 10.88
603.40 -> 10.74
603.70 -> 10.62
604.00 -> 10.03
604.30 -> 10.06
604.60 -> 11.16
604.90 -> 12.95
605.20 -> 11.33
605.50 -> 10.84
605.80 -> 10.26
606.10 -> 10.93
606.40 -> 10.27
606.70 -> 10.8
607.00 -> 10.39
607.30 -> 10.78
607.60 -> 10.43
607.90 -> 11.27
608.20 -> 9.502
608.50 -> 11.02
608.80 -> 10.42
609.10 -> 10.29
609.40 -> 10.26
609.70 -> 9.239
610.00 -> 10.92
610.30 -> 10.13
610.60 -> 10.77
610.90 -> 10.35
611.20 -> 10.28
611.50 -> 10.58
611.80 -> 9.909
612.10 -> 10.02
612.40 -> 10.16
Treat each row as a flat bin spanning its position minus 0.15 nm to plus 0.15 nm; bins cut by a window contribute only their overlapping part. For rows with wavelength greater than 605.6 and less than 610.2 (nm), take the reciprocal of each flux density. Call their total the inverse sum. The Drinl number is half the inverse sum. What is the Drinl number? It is 0.719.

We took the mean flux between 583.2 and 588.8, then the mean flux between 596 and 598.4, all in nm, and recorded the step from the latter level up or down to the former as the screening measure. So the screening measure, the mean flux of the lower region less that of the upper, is -0.03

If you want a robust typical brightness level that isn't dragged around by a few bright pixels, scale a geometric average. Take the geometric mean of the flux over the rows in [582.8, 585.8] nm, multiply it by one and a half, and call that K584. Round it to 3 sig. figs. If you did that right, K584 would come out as 16.1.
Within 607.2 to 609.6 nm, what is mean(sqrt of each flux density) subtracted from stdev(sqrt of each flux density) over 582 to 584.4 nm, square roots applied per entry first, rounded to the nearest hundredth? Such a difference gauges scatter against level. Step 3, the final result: -3.18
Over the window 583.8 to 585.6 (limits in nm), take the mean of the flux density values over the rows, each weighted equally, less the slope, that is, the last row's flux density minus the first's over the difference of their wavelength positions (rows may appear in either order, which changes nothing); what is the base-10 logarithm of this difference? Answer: 1.01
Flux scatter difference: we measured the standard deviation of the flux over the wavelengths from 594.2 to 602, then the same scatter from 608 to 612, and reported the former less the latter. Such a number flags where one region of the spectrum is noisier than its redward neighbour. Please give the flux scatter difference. 0.4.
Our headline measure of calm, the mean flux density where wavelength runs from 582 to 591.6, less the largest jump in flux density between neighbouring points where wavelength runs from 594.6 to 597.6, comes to 9.5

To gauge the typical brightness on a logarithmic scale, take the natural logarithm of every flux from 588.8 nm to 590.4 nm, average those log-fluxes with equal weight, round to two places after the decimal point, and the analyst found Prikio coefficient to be 2.31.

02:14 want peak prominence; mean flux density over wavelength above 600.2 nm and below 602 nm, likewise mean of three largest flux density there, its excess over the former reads 0.2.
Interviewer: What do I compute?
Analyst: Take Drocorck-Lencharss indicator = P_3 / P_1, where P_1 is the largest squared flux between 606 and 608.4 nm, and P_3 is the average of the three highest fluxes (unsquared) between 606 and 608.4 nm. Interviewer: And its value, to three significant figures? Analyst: 0.0866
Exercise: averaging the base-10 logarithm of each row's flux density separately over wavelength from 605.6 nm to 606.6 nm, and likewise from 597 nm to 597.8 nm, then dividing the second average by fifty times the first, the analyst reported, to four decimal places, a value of 0.0207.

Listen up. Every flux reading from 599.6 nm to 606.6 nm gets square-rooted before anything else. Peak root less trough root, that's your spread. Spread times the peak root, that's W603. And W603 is 1.7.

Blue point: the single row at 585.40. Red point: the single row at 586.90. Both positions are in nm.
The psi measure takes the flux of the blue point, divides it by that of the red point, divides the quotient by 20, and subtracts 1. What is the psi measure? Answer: -0.946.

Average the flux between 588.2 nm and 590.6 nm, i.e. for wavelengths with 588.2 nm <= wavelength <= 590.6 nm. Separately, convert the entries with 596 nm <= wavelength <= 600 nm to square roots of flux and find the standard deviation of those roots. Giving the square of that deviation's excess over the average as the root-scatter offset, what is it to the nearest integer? 103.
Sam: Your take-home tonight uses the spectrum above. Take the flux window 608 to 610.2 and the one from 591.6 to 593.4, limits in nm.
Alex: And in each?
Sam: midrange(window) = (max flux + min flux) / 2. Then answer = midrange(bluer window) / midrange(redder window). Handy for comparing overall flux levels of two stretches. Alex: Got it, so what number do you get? 1.04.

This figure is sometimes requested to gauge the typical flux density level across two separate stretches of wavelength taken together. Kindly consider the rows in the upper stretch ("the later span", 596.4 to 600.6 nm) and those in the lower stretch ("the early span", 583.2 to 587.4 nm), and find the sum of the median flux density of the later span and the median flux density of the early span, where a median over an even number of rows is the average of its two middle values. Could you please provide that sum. 21.4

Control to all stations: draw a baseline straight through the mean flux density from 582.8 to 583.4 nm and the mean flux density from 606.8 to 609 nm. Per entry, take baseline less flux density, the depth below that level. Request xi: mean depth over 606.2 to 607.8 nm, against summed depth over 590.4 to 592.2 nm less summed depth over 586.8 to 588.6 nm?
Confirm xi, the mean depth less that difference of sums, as -7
